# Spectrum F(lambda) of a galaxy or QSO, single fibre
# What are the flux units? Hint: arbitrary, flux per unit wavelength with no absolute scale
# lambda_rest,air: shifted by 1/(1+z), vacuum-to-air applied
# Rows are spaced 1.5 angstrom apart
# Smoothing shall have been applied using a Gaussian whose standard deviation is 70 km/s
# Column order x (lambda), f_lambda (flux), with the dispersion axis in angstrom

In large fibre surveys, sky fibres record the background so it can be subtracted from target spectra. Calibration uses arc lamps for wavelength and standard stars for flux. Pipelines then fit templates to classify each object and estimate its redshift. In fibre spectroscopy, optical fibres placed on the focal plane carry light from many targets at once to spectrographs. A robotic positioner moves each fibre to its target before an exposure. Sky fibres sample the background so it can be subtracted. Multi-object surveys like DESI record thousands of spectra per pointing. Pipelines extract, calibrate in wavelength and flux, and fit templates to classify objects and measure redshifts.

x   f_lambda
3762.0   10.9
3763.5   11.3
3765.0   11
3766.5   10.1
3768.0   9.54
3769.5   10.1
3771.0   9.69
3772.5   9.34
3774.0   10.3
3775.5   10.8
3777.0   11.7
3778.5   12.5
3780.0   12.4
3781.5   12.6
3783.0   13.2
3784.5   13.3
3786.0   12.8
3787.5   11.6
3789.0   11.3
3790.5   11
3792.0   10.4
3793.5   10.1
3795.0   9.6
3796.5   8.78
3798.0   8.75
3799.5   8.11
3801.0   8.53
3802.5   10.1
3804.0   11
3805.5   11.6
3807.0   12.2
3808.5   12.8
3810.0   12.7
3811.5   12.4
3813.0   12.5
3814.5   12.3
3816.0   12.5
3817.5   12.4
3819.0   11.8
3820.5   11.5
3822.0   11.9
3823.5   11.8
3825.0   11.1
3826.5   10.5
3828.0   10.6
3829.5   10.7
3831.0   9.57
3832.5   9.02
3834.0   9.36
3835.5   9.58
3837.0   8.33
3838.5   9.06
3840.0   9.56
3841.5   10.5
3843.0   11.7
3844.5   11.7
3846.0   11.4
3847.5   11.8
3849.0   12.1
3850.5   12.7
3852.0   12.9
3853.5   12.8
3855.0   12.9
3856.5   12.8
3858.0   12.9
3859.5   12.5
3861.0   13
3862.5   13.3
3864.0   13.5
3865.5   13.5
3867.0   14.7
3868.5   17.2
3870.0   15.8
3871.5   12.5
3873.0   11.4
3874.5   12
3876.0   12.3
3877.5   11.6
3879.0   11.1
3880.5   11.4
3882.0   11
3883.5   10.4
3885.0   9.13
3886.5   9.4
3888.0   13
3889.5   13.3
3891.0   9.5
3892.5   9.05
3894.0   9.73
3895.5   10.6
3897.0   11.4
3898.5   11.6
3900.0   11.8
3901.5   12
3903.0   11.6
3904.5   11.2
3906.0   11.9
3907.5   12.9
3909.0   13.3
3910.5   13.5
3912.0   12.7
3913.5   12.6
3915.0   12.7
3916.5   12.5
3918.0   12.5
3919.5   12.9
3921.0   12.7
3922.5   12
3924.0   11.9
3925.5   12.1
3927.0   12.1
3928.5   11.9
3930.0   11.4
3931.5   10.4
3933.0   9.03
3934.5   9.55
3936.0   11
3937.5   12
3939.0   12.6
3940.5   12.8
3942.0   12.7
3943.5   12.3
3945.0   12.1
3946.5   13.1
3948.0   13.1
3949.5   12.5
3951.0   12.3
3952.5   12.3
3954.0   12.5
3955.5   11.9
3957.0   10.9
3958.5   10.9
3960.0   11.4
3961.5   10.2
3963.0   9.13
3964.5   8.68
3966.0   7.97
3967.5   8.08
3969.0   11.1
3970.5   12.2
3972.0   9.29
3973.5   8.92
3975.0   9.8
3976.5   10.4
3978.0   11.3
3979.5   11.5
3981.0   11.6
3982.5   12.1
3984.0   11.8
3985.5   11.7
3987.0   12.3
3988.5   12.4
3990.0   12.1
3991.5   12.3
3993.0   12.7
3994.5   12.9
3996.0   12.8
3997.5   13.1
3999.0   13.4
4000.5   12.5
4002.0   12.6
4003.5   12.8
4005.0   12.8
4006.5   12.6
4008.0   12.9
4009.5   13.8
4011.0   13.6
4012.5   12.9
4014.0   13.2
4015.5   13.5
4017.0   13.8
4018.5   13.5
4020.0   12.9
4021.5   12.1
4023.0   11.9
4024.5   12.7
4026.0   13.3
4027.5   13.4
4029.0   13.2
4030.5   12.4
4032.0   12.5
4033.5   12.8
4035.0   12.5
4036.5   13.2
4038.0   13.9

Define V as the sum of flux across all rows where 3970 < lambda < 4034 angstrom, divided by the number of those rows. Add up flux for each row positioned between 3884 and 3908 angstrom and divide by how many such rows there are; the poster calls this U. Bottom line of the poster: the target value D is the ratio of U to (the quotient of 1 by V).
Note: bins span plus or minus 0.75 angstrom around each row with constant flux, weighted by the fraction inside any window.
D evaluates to 138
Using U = 11.1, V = 12.4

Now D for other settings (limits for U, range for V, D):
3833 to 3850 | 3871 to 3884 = 121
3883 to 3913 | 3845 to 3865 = 144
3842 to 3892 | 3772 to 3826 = 140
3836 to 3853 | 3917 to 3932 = 133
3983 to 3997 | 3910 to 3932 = 151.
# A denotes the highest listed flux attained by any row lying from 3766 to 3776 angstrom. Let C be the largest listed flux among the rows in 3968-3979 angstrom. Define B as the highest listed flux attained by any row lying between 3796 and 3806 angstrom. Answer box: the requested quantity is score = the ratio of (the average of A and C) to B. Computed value 0.99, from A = 10.8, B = 11.6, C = 12.2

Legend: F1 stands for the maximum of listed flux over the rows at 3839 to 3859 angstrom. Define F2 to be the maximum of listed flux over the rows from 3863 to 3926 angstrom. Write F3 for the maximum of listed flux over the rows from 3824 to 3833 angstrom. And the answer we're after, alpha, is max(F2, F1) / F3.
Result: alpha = 1.55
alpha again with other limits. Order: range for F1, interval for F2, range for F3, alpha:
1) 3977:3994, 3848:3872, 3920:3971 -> 1.31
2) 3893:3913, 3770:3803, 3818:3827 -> 1.13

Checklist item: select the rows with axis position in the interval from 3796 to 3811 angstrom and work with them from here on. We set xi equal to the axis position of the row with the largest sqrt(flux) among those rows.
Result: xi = 3808.5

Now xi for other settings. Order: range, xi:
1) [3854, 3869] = 3868.5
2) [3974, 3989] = 3988.5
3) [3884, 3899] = 3889.5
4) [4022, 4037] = 4027.5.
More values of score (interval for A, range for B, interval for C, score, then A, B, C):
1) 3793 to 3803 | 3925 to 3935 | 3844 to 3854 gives 0.95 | 10.1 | 12.1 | 12.9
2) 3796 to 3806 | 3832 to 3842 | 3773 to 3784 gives 1.18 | 11.6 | 10.5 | 13.2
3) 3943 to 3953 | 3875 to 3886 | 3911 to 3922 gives 1.06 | 13.1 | 12.3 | 12.9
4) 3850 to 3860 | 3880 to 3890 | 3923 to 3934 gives 0.94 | 12.9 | 13.3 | 12.1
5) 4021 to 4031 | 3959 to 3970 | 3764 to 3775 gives 1.07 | 13.4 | 11.4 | 11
